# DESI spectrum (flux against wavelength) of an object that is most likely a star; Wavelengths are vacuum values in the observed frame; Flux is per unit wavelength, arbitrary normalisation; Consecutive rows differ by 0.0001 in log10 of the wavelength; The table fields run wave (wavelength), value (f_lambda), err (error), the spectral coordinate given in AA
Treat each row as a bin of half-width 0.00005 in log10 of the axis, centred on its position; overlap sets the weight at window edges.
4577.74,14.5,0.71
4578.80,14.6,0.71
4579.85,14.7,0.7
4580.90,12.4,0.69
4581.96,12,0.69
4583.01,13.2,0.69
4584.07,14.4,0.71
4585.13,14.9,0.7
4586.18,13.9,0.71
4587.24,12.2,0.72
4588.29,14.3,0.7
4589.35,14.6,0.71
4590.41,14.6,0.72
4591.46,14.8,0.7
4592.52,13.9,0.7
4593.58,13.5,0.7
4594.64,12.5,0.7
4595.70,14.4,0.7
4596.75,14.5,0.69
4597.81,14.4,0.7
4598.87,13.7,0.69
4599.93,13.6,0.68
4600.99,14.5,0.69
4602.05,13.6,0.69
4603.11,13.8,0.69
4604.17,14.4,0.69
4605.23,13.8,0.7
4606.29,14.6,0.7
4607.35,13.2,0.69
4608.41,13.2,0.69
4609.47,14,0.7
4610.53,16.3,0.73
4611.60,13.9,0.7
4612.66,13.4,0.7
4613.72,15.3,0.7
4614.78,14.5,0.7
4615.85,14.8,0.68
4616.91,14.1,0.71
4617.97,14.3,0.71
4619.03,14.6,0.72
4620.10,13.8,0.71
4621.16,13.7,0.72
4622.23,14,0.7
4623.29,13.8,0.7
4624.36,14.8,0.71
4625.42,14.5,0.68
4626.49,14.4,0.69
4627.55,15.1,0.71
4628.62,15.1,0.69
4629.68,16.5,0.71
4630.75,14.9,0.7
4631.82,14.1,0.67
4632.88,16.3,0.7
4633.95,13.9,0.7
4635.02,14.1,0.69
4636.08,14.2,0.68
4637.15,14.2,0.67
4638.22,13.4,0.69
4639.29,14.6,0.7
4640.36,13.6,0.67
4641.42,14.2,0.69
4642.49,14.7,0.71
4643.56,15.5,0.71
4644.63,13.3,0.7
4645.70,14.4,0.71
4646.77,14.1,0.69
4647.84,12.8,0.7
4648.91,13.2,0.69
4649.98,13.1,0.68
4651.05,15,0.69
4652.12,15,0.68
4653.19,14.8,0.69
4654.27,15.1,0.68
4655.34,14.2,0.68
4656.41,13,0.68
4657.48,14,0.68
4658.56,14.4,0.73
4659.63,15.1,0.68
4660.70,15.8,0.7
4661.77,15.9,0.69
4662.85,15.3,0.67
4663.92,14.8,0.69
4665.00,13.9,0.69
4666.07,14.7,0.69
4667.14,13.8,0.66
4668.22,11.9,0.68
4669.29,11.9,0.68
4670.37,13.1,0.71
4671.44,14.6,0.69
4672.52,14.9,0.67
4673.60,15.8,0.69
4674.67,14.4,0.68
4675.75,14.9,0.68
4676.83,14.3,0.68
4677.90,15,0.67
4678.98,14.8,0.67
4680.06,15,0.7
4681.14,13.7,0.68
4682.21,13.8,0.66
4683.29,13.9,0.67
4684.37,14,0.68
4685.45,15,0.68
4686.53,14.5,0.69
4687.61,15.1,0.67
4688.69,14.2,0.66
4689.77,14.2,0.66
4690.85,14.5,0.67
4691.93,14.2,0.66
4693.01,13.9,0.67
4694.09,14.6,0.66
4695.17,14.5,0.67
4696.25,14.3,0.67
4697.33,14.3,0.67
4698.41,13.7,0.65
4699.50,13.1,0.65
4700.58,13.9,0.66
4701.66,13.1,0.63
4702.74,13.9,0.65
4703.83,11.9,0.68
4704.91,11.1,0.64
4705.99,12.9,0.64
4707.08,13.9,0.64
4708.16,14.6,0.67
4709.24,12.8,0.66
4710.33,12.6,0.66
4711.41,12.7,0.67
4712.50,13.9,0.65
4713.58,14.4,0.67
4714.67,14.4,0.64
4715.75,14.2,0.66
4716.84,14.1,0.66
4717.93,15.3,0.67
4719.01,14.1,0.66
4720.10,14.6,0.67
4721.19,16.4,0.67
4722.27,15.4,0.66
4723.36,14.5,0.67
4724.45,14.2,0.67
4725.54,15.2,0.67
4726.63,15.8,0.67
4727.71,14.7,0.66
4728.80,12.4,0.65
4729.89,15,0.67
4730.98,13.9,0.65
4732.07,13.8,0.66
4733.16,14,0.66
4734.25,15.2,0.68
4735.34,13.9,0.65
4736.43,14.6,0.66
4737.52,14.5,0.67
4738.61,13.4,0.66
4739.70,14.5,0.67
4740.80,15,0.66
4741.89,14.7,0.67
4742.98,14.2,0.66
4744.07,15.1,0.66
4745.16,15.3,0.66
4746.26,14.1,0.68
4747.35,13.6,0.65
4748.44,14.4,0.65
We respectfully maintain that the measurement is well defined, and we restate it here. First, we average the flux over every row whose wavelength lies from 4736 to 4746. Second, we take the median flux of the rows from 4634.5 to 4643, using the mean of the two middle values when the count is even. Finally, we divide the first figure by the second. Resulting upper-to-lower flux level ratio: 1.03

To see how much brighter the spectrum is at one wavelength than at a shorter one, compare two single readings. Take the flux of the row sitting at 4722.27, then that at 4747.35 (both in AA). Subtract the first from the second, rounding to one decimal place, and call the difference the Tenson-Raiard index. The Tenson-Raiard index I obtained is -1.8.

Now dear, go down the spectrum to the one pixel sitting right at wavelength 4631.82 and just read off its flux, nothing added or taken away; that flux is 14.1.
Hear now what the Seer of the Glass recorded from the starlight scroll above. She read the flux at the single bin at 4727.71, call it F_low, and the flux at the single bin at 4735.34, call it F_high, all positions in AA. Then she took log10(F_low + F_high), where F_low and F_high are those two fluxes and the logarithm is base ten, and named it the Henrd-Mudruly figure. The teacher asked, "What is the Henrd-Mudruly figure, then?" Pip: 1.46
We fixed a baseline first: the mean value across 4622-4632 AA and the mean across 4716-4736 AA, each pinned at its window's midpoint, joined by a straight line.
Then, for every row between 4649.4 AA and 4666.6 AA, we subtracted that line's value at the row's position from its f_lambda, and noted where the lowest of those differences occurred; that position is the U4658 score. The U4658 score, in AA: 4656.41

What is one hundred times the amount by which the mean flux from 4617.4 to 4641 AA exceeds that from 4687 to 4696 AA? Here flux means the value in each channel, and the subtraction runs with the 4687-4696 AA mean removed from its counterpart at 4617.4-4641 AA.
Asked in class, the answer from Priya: 5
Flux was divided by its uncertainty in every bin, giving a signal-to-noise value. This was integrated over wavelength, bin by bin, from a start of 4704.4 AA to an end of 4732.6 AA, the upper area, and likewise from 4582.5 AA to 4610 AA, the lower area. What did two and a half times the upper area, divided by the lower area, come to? 2.75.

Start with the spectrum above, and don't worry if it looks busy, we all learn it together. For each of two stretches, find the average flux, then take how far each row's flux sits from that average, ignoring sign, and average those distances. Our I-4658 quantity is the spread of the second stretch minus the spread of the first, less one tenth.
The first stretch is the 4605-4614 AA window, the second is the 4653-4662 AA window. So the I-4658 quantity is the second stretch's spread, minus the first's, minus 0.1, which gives -0.20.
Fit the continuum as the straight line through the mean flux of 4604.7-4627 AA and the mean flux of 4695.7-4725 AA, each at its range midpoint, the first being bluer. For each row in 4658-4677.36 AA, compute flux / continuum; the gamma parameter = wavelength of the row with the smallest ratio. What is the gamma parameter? 4668.22 AA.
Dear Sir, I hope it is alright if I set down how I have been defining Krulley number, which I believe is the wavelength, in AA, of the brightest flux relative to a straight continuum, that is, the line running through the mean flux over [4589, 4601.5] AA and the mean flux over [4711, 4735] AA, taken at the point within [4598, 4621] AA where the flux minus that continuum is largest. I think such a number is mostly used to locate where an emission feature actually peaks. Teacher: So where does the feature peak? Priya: 4610.53 AA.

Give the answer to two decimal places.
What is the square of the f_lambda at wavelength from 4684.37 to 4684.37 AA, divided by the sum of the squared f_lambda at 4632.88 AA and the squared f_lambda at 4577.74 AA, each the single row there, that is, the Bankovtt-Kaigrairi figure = 0.41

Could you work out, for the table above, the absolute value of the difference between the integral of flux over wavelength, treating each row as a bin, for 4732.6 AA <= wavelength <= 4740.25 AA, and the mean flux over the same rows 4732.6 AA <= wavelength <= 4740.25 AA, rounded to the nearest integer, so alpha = 95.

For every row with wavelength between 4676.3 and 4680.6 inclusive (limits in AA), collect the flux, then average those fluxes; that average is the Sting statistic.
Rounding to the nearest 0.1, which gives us 14.8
